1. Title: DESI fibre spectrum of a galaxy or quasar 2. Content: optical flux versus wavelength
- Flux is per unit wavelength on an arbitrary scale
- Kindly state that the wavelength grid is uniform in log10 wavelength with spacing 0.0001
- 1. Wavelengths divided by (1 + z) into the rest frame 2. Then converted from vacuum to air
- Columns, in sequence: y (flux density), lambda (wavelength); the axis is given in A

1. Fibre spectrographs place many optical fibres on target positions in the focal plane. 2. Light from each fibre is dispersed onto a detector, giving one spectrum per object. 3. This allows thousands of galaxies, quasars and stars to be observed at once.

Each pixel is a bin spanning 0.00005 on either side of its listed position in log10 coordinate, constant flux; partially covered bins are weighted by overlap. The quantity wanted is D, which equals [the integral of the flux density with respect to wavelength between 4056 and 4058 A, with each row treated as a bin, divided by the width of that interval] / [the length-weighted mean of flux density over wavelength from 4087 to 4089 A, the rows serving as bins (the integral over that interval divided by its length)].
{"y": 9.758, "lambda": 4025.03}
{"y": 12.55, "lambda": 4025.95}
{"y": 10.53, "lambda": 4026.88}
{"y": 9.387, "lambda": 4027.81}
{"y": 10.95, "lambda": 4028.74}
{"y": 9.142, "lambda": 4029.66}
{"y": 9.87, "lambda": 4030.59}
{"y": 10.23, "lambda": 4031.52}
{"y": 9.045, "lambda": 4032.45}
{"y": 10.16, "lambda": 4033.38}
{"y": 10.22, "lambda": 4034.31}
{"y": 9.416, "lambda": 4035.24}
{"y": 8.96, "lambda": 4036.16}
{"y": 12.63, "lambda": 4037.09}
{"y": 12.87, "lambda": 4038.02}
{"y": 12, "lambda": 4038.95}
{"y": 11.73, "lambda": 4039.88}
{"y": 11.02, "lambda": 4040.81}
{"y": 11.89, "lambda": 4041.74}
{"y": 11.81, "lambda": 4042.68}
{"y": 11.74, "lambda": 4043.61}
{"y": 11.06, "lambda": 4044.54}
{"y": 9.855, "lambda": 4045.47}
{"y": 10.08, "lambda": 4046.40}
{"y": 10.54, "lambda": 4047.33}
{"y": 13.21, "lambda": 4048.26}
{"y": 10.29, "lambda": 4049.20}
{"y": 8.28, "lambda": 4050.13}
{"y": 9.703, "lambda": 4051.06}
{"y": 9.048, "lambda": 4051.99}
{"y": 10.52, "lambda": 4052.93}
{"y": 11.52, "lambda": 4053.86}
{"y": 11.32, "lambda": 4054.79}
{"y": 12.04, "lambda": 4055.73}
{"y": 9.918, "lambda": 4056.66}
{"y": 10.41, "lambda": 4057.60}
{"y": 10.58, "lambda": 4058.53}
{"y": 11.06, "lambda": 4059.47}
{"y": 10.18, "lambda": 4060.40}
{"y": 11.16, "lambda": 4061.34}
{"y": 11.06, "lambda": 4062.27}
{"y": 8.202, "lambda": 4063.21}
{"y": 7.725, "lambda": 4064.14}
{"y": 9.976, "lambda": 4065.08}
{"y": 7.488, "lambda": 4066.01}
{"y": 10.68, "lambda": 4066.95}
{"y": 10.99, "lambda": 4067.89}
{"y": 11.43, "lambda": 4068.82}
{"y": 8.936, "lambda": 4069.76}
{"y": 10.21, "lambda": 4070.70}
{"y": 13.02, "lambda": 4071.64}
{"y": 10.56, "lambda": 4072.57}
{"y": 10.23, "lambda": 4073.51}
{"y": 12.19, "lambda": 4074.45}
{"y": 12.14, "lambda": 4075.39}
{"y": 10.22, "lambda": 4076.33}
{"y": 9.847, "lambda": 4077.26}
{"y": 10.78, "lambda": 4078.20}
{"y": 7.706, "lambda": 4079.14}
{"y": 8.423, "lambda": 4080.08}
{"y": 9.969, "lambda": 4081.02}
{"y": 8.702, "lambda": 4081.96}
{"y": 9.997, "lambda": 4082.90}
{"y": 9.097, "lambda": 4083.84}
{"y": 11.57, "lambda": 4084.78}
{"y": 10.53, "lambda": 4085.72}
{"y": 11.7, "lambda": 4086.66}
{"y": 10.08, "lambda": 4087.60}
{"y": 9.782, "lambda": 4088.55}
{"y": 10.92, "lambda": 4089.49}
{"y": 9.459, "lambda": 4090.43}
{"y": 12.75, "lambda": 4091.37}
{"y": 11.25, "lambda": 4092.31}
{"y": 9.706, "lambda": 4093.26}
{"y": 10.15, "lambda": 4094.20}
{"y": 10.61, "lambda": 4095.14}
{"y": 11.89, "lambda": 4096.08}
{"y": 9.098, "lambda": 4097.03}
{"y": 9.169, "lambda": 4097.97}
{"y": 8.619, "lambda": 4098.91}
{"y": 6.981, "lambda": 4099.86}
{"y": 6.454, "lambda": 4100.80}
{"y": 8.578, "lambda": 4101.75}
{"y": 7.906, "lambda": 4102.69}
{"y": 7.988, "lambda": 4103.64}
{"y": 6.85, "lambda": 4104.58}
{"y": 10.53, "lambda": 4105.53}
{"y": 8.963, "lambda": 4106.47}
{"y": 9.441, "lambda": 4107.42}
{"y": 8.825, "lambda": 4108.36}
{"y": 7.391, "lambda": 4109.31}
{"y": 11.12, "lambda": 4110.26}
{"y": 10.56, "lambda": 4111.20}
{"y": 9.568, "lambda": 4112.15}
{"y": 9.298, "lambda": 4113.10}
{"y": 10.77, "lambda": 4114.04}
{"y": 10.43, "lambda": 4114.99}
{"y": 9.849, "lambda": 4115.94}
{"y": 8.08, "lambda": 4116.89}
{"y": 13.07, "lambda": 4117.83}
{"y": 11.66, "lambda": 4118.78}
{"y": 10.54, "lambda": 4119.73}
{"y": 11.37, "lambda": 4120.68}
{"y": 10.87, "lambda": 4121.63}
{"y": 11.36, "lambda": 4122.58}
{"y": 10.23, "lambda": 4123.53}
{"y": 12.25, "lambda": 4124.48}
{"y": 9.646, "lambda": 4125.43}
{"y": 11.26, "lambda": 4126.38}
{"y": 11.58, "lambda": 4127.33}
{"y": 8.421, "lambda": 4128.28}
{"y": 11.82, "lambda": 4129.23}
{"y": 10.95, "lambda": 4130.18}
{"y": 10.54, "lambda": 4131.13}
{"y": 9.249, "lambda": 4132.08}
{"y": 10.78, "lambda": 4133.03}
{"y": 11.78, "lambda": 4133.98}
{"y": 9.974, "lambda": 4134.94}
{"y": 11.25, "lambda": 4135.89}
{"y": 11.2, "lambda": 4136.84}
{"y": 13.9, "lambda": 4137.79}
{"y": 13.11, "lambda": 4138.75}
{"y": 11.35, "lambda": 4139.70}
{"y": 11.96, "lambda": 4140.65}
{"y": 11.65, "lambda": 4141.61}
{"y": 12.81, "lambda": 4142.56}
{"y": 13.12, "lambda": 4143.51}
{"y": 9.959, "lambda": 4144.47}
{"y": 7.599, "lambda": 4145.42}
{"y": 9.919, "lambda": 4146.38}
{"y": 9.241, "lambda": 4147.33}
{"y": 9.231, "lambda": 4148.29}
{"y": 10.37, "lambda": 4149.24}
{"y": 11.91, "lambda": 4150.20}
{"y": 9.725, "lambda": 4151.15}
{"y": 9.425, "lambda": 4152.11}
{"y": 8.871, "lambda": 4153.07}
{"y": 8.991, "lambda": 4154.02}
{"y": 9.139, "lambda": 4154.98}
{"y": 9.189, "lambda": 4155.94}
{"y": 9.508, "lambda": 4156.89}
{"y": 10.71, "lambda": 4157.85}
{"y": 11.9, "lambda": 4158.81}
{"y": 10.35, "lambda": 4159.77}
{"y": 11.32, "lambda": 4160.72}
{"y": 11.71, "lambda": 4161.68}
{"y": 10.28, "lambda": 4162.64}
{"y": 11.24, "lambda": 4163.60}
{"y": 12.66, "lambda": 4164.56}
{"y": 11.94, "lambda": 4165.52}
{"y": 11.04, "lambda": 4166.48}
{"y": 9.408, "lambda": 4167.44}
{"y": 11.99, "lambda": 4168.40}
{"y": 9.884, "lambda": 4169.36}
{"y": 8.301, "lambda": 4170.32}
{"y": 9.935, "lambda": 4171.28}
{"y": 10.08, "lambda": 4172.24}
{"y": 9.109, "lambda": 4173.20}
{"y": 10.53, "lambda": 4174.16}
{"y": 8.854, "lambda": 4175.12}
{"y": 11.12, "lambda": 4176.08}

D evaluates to 1.03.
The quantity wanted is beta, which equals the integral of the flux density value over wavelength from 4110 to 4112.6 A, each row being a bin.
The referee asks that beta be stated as 27.0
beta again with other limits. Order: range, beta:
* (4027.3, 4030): 26.7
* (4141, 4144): 37.4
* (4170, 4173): 28.4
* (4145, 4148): 26.8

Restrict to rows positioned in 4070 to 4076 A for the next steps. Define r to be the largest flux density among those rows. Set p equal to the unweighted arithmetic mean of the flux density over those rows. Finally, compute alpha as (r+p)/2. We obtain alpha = 12.2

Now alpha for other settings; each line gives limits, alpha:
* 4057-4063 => 11.0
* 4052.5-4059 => 11.5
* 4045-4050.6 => 11.8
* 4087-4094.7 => 11.6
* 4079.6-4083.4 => 9.6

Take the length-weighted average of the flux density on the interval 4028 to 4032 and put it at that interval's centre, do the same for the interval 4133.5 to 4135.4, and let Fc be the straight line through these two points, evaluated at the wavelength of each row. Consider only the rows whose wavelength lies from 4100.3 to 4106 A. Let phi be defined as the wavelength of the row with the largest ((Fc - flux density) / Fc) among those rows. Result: 4100.80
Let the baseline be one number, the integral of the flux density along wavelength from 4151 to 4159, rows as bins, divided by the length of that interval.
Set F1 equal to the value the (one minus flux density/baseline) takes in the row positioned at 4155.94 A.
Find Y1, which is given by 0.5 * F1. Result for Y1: 0.023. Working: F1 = 0.05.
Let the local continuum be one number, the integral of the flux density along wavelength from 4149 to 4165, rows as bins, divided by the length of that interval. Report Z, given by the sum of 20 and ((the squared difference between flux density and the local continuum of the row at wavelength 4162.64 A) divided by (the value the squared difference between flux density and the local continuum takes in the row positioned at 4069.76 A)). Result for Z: 20.0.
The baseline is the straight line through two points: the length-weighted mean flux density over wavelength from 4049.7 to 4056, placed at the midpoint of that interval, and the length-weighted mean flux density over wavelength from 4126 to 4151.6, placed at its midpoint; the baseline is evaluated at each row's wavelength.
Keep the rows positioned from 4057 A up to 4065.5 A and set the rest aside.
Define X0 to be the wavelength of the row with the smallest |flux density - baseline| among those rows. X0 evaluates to 4057.60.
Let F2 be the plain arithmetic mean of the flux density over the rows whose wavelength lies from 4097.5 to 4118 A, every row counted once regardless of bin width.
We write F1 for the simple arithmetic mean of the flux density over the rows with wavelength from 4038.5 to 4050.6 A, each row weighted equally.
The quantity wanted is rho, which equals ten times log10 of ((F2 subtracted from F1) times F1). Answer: 13.3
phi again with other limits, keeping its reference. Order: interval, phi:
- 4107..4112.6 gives 4109.31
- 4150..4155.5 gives 4153.07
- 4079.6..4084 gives 4080.08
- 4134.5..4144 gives 4134.94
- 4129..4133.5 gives 4132.08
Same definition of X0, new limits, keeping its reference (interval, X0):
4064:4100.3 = 4095.14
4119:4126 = 4121.63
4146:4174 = 4166.48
